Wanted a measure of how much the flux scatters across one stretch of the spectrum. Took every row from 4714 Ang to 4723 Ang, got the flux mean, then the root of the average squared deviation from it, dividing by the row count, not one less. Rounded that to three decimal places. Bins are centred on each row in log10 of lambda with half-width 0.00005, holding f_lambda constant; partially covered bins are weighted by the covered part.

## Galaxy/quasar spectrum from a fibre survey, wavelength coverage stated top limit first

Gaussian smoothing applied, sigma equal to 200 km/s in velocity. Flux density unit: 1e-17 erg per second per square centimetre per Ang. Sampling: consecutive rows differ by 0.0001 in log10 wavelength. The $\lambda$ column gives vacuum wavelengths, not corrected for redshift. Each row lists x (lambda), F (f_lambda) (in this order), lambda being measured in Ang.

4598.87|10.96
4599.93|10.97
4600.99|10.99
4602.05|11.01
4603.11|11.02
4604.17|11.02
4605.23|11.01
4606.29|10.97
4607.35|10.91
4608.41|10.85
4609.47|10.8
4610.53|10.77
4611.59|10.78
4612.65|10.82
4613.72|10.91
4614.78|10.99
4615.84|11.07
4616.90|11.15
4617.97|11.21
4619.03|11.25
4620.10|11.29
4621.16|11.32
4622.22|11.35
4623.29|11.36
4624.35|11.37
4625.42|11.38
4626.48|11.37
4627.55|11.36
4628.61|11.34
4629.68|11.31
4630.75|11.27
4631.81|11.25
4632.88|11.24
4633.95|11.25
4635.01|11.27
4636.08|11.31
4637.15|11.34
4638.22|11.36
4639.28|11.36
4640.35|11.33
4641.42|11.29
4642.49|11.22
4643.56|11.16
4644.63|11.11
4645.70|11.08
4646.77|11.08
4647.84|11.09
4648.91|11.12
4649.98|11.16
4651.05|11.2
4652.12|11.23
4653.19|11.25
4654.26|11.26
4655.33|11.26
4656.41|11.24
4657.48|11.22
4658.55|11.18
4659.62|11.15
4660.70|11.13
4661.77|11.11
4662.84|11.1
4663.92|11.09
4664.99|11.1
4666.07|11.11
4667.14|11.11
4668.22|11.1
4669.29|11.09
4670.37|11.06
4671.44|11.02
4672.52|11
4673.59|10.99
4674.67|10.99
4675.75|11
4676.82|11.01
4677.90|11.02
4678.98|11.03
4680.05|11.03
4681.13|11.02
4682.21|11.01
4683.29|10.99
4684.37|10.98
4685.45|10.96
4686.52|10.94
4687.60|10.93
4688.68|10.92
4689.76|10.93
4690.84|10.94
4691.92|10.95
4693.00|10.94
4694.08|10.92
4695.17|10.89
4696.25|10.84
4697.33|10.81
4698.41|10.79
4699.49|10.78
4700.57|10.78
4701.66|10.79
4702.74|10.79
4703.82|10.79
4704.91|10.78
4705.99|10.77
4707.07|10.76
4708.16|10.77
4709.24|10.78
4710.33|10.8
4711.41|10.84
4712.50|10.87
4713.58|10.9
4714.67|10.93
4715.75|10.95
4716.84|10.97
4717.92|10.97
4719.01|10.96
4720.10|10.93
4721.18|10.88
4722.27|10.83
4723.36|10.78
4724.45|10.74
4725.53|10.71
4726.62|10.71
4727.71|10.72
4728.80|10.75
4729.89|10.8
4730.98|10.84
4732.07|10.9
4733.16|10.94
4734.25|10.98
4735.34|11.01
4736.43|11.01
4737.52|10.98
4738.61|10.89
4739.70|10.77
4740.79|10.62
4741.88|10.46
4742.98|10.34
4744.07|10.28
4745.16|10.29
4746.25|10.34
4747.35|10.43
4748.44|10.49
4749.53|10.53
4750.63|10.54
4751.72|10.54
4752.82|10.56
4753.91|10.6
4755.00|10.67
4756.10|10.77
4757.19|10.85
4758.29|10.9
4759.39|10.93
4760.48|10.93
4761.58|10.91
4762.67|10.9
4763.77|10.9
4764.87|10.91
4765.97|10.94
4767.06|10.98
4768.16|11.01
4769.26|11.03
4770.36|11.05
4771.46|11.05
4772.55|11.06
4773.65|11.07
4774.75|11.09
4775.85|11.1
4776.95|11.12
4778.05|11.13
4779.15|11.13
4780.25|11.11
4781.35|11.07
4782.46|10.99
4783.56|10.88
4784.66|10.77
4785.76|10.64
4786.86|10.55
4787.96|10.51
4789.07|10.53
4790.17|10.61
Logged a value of 0.046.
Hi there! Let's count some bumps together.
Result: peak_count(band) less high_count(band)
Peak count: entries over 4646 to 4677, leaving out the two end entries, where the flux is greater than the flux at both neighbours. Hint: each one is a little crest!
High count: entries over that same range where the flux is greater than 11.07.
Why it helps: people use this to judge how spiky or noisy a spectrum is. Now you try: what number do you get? -22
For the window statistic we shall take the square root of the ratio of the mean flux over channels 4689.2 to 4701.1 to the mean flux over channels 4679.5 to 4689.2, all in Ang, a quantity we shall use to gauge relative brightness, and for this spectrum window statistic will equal 0.995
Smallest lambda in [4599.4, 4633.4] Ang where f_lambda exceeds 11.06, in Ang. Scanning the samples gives 4615.84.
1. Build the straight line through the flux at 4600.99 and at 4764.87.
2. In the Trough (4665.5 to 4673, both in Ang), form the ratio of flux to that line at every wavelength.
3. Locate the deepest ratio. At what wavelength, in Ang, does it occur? 4672.52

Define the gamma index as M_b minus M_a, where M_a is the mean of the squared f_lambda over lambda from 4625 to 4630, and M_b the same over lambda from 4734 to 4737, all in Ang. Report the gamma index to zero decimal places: -8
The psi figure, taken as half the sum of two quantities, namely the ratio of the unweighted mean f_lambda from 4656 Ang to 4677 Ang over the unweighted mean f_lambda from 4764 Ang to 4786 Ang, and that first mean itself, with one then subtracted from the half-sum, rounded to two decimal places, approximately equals 5.05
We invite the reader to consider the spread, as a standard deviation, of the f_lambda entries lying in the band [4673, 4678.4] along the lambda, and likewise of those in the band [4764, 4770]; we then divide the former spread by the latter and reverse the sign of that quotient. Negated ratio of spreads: -0.26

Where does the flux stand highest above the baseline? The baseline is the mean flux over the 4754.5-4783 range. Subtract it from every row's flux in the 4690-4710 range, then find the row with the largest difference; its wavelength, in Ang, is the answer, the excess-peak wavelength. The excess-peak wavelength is 4691.92 Ang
